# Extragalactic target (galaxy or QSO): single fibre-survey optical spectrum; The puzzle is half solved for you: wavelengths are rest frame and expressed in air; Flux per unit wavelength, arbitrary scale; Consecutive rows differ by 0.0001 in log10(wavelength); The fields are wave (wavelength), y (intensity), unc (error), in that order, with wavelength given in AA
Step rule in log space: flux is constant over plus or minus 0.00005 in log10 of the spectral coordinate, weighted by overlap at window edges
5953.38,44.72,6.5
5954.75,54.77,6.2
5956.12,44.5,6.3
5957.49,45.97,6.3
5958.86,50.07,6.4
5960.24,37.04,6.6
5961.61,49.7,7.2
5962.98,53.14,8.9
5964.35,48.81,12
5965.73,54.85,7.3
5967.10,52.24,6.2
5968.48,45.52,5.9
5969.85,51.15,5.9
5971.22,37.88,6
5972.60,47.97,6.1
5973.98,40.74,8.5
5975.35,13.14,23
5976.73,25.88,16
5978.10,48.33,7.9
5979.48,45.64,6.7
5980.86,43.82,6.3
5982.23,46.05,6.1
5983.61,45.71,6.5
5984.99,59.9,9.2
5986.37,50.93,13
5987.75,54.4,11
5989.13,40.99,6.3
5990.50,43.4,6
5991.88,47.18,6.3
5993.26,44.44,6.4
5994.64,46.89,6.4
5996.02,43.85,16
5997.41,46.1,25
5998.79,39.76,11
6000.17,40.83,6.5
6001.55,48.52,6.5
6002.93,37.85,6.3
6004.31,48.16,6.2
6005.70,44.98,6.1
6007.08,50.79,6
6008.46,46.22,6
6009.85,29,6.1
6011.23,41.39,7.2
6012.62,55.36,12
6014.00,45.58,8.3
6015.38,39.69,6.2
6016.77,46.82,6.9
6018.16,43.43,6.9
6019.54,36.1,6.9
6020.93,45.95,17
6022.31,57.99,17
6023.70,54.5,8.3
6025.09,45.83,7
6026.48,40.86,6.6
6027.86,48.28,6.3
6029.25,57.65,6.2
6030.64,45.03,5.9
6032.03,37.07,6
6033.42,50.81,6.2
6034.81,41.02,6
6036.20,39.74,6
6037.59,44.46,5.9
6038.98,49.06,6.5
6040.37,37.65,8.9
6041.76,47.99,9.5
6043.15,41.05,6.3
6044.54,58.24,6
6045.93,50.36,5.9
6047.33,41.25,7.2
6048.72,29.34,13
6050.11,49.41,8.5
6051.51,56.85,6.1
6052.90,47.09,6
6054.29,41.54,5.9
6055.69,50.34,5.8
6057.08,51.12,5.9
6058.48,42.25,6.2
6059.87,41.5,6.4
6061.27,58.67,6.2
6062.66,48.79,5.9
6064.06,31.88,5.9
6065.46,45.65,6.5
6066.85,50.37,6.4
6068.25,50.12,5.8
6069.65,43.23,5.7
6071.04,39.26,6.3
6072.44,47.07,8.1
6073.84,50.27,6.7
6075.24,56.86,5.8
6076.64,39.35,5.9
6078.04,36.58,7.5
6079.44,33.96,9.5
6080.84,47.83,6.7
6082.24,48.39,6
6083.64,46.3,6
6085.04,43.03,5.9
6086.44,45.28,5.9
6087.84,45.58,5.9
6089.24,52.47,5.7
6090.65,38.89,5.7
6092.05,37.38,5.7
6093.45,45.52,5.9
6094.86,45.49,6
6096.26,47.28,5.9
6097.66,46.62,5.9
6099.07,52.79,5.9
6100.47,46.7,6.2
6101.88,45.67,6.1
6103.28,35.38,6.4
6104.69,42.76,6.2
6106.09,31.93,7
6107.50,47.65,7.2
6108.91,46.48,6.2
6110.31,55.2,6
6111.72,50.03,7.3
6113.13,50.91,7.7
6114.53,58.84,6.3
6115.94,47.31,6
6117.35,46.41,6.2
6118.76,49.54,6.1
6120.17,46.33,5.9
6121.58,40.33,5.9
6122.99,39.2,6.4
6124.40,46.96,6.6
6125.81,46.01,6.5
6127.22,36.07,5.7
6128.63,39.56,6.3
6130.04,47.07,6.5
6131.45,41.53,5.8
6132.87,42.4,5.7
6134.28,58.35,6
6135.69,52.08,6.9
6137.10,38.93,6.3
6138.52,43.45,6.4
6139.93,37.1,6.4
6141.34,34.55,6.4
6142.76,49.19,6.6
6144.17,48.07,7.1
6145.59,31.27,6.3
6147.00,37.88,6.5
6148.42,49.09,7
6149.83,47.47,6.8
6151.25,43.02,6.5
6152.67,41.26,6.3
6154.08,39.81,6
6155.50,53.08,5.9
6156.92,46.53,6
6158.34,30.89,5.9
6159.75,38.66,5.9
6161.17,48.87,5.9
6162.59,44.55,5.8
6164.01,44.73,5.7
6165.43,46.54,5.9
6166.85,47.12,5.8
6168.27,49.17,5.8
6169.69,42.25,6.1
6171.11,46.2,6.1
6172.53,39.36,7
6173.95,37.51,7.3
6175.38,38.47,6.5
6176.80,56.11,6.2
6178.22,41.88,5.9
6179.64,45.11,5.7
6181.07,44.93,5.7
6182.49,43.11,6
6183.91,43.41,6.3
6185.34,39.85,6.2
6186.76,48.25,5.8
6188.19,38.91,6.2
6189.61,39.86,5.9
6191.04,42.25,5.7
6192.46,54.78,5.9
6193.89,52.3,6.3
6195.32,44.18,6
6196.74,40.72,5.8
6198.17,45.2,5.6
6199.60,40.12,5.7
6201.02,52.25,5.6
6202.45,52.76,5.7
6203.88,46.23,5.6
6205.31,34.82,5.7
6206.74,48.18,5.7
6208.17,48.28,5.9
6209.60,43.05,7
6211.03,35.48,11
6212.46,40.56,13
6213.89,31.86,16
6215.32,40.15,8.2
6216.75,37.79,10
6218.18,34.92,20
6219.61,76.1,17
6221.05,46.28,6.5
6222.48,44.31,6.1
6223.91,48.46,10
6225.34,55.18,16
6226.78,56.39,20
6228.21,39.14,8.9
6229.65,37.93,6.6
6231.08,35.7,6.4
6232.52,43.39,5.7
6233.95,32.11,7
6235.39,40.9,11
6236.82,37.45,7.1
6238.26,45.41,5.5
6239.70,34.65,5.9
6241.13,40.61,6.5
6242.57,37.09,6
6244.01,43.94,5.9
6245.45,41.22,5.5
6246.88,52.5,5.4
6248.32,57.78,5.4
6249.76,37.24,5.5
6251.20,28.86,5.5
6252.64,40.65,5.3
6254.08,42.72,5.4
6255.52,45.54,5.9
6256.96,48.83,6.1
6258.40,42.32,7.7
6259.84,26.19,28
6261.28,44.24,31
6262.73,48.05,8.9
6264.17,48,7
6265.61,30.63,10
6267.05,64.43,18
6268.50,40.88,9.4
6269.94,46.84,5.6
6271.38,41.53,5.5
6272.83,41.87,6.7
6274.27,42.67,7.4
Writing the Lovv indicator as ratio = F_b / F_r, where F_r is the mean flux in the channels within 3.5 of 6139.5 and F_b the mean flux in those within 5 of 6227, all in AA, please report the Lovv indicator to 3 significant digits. 1.11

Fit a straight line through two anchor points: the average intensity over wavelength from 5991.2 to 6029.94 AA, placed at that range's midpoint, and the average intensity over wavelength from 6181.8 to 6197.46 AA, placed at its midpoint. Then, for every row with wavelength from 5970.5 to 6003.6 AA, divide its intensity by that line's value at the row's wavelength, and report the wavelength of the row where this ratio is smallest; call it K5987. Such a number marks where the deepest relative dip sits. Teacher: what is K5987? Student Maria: 5975.35 AA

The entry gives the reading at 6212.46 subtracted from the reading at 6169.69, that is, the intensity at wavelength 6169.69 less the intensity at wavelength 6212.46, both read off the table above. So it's 2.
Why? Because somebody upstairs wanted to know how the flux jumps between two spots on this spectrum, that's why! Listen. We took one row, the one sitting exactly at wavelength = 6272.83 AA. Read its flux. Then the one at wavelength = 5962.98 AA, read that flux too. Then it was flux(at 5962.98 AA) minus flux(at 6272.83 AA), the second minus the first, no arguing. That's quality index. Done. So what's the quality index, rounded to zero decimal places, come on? 11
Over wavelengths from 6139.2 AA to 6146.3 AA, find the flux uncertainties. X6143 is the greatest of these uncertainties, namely 7.1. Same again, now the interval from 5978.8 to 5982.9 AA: 6.7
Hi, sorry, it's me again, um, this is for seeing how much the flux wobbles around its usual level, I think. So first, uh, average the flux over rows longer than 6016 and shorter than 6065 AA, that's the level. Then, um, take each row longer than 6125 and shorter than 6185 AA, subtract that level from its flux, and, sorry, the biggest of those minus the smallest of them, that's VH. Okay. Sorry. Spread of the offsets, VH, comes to 27.5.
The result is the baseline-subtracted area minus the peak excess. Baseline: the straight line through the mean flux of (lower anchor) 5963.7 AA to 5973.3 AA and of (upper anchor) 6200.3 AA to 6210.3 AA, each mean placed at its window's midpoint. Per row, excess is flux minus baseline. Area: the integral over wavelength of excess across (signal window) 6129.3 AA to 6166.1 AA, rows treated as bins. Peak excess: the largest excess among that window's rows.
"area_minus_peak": -131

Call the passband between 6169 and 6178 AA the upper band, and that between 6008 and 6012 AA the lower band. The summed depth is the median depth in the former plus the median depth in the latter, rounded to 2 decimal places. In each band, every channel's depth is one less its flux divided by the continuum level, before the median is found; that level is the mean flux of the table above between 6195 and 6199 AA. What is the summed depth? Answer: 0.10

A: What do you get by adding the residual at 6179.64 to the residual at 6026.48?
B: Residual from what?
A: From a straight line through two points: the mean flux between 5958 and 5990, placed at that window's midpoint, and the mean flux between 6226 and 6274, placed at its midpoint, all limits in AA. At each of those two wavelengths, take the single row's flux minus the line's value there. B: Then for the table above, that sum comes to -1.9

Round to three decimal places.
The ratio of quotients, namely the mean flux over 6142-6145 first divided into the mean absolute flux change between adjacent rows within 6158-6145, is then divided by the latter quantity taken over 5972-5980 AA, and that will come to 0.008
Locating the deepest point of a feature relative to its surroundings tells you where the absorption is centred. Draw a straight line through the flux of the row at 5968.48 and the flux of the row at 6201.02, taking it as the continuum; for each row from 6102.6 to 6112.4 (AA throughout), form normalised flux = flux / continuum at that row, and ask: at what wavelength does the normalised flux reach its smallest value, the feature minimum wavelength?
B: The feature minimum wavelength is 6106.09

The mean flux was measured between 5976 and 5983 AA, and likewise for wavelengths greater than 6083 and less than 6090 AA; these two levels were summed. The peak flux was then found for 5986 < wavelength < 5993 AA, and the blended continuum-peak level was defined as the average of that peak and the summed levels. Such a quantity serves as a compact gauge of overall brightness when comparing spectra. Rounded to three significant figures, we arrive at 71.4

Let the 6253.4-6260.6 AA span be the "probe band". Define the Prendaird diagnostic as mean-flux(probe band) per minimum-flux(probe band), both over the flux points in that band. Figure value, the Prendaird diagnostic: 1.57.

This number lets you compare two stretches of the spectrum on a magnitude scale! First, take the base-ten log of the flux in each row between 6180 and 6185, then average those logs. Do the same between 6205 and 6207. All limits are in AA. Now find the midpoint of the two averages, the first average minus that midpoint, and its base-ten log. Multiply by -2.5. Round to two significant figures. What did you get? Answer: 4.6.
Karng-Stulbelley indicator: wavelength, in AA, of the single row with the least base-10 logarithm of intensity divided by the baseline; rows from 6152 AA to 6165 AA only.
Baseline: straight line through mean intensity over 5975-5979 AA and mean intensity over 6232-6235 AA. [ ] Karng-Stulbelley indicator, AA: 6158.34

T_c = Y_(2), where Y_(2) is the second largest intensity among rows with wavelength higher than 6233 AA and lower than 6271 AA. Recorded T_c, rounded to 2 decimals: 57.78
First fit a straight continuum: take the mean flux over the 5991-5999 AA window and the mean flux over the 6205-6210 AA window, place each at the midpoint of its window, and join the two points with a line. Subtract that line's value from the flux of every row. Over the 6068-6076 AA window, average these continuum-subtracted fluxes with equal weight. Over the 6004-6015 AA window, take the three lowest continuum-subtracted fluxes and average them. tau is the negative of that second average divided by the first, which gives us 2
